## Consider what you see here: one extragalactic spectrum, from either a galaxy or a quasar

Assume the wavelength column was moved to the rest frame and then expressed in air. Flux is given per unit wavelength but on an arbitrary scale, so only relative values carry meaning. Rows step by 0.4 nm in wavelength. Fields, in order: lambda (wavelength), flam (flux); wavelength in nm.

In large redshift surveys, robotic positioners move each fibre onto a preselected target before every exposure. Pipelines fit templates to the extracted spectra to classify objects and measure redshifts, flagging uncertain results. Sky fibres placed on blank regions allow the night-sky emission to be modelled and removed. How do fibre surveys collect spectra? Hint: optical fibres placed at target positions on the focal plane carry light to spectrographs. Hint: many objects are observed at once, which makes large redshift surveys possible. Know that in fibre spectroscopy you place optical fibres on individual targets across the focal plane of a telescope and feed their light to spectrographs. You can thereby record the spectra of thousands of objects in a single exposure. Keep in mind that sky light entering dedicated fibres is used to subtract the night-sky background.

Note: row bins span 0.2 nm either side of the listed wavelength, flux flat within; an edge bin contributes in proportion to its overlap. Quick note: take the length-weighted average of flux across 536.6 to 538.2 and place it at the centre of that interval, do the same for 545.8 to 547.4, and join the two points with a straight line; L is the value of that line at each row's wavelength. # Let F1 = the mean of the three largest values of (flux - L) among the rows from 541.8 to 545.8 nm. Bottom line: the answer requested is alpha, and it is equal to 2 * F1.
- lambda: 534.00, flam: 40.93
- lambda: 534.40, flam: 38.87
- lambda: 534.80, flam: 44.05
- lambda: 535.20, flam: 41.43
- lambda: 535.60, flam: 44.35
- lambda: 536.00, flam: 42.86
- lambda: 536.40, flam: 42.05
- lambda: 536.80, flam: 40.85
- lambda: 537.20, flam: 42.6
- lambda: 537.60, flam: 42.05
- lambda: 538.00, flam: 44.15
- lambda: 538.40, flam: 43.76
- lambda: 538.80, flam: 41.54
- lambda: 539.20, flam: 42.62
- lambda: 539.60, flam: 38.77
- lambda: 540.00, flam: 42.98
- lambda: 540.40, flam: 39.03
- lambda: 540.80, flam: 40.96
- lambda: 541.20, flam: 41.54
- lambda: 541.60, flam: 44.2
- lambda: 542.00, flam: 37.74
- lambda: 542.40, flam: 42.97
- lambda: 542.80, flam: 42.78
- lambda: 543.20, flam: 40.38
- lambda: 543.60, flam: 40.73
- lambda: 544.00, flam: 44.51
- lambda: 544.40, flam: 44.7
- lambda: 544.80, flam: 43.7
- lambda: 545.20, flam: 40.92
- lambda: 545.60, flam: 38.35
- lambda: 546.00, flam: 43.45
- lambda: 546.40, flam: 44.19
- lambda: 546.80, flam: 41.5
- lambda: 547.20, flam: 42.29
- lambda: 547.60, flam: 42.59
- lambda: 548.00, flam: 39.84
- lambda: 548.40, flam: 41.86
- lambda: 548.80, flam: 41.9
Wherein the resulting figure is 3.1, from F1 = 1.55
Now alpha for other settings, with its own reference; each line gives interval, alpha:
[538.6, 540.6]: -0.3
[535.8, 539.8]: 2.3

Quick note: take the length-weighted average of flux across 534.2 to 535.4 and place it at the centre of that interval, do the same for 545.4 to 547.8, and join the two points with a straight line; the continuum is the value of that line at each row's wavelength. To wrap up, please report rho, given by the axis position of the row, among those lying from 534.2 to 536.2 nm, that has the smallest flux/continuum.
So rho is 534.40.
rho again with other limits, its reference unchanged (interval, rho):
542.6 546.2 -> 545.60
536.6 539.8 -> 539.60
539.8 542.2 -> 542.00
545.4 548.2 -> 545.60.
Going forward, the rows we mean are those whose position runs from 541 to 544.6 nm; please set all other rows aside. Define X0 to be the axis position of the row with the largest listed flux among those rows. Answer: 544.40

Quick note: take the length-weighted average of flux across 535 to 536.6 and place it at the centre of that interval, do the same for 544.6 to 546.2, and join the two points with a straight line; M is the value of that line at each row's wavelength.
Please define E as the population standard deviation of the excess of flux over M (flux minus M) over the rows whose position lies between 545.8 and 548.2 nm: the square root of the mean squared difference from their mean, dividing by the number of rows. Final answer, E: 1.3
